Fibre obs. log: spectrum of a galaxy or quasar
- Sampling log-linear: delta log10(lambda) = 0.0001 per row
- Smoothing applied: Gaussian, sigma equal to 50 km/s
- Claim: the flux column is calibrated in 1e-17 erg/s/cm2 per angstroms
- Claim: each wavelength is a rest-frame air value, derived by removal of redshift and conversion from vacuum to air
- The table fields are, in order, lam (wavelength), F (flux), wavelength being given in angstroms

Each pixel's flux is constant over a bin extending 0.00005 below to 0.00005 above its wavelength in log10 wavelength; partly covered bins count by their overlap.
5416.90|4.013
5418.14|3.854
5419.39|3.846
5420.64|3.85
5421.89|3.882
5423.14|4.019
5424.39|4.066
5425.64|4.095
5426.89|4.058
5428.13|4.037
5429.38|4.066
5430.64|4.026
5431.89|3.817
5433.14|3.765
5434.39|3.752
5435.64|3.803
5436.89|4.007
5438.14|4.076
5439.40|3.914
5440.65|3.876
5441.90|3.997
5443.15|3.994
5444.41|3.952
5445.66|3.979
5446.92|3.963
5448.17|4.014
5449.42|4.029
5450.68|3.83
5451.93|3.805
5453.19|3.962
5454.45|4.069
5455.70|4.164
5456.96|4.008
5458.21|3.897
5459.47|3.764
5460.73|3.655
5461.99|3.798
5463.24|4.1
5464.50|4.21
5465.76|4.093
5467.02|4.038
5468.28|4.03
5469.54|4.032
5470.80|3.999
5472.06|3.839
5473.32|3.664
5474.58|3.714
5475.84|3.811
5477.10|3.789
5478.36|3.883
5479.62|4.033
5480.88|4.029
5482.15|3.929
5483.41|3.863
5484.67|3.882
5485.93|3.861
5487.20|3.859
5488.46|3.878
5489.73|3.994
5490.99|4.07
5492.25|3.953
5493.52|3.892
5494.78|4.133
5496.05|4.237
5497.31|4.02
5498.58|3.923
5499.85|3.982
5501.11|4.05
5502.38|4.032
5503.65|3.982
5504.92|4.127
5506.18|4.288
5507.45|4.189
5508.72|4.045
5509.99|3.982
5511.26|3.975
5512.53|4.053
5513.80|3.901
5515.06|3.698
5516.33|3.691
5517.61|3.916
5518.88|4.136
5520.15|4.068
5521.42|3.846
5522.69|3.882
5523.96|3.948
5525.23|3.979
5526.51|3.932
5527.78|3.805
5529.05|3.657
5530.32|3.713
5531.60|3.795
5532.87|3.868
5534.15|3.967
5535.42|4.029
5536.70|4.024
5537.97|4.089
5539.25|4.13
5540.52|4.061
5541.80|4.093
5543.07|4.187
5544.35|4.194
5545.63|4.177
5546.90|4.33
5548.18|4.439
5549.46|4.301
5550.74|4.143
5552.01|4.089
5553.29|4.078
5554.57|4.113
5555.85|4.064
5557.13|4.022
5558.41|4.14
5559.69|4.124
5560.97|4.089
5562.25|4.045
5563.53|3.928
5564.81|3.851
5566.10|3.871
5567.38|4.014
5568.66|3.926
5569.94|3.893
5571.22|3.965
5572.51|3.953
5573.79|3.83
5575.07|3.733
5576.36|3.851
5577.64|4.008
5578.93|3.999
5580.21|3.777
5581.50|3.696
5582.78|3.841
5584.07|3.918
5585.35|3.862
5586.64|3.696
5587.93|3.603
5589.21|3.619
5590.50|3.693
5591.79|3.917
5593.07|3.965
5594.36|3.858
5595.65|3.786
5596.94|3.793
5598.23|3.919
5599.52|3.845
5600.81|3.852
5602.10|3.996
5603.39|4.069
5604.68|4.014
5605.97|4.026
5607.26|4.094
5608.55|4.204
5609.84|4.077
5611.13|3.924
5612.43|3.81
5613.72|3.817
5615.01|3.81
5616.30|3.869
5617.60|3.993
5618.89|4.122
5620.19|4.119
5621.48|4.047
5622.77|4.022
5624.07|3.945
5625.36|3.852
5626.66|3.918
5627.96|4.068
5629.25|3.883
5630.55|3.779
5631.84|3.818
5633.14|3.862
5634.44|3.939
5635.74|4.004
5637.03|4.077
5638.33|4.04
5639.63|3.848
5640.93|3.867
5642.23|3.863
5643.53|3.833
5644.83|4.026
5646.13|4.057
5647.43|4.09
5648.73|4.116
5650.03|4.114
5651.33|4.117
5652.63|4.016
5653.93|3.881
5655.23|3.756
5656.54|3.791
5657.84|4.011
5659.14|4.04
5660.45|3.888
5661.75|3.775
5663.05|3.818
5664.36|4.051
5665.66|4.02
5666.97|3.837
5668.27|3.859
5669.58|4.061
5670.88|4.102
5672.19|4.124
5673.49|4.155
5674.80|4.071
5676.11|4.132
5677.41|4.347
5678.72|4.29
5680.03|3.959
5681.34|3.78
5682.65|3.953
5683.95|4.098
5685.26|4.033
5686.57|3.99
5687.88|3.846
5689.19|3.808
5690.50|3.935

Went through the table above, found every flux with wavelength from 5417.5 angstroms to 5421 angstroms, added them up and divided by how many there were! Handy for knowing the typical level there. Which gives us 3.85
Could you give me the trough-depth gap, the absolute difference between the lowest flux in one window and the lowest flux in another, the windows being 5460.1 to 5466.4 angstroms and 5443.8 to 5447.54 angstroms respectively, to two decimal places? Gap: 0.30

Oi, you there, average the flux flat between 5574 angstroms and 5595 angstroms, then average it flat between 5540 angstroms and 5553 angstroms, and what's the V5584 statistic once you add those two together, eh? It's 8.02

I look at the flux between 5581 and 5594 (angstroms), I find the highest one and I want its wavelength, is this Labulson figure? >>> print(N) 5593.07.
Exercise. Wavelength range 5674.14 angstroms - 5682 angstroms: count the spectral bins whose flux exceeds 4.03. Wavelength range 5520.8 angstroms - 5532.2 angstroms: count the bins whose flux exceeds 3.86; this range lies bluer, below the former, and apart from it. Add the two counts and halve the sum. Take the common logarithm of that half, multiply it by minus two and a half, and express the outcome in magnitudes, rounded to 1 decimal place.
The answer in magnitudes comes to -1.5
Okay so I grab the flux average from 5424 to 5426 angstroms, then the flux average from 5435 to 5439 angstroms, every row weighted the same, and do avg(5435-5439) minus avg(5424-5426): -0.12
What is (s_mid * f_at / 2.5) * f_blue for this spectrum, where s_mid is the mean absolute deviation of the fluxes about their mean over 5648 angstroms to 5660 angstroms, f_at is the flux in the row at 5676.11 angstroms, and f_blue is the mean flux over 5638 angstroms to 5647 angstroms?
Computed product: 0.75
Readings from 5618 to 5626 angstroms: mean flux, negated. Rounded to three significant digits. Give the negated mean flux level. -4.02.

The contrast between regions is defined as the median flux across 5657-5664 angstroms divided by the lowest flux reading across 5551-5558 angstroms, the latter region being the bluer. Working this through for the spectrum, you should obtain 0.97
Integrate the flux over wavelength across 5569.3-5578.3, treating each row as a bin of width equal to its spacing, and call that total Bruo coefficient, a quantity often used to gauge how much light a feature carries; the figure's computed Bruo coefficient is 35.0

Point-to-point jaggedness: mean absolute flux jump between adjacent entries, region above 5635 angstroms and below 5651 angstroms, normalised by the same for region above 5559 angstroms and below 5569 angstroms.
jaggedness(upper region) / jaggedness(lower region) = 0.78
